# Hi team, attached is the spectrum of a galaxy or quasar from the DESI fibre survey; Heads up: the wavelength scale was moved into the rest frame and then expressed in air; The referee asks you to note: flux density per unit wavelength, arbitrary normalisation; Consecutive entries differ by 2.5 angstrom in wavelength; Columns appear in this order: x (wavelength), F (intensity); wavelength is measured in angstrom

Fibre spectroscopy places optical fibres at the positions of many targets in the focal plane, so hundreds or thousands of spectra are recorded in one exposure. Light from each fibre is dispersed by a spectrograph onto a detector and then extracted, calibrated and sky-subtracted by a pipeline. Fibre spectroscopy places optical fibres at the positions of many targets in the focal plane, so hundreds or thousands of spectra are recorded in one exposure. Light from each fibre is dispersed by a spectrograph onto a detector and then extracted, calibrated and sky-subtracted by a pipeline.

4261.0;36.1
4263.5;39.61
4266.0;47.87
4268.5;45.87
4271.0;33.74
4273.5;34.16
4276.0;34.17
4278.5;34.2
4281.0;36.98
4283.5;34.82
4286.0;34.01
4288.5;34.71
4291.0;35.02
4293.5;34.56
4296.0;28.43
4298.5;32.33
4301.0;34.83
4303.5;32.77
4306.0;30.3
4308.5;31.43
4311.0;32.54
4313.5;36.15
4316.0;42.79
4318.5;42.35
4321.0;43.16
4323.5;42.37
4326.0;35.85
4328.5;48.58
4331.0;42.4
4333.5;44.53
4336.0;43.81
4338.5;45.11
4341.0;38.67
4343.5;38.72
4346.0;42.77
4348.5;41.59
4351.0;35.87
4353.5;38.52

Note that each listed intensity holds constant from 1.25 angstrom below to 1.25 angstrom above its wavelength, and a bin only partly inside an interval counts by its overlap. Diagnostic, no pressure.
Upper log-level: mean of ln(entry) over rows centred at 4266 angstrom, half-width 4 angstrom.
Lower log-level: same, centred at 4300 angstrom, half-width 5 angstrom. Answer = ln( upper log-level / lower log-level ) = 0.09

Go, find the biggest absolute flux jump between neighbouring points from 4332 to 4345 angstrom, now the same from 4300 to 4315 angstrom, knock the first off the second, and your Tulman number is -2.8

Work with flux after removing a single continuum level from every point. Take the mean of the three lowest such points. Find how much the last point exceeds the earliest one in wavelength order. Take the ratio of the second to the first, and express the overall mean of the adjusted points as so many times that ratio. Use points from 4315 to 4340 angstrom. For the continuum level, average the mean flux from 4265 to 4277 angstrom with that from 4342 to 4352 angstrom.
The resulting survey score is 1.2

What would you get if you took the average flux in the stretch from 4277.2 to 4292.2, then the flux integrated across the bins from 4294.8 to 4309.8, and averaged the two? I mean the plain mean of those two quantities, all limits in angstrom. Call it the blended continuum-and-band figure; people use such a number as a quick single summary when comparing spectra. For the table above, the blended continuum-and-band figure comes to 255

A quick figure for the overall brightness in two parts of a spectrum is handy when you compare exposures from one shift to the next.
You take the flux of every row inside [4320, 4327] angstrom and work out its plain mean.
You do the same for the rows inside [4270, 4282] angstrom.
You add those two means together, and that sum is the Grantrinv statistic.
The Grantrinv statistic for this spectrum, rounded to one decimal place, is 75.1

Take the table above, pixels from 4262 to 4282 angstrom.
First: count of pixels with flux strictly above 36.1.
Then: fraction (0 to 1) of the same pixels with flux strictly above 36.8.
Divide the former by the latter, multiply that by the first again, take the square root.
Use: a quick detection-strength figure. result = 5.7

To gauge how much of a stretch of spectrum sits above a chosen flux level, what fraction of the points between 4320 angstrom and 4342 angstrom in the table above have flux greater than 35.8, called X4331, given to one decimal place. 1.0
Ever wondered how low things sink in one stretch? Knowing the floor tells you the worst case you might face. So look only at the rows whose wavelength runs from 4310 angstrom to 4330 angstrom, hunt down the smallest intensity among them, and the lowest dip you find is 32.54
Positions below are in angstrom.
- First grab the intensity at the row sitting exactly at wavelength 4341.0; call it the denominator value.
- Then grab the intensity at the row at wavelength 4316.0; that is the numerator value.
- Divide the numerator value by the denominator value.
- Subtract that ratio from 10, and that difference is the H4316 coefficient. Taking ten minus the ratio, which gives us 8.89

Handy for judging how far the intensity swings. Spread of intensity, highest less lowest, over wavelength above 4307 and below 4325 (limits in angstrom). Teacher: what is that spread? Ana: 12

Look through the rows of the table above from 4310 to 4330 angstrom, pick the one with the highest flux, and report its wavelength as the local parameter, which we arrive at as 4328.5 angstrom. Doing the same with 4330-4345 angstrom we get 4338.5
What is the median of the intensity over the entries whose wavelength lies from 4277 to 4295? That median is 34.7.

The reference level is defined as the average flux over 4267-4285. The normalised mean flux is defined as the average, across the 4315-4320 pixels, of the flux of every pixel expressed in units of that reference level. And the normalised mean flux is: 1.17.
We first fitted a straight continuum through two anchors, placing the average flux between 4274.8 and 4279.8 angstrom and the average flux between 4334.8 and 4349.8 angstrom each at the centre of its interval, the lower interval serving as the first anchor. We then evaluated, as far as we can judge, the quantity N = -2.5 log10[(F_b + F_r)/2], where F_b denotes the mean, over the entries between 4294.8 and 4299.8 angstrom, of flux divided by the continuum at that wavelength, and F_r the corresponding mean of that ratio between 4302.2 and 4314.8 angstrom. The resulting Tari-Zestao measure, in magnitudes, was 0.18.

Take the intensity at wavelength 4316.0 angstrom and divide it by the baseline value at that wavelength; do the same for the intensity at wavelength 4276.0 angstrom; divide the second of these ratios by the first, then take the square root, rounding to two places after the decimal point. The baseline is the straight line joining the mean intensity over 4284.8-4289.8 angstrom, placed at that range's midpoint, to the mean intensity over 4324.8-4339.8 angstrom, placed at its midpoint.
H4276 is 1.00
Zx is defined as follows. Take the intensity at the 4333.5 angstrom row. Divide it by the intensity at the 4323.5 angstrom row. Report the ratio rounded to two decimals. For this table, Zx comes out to 1.05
